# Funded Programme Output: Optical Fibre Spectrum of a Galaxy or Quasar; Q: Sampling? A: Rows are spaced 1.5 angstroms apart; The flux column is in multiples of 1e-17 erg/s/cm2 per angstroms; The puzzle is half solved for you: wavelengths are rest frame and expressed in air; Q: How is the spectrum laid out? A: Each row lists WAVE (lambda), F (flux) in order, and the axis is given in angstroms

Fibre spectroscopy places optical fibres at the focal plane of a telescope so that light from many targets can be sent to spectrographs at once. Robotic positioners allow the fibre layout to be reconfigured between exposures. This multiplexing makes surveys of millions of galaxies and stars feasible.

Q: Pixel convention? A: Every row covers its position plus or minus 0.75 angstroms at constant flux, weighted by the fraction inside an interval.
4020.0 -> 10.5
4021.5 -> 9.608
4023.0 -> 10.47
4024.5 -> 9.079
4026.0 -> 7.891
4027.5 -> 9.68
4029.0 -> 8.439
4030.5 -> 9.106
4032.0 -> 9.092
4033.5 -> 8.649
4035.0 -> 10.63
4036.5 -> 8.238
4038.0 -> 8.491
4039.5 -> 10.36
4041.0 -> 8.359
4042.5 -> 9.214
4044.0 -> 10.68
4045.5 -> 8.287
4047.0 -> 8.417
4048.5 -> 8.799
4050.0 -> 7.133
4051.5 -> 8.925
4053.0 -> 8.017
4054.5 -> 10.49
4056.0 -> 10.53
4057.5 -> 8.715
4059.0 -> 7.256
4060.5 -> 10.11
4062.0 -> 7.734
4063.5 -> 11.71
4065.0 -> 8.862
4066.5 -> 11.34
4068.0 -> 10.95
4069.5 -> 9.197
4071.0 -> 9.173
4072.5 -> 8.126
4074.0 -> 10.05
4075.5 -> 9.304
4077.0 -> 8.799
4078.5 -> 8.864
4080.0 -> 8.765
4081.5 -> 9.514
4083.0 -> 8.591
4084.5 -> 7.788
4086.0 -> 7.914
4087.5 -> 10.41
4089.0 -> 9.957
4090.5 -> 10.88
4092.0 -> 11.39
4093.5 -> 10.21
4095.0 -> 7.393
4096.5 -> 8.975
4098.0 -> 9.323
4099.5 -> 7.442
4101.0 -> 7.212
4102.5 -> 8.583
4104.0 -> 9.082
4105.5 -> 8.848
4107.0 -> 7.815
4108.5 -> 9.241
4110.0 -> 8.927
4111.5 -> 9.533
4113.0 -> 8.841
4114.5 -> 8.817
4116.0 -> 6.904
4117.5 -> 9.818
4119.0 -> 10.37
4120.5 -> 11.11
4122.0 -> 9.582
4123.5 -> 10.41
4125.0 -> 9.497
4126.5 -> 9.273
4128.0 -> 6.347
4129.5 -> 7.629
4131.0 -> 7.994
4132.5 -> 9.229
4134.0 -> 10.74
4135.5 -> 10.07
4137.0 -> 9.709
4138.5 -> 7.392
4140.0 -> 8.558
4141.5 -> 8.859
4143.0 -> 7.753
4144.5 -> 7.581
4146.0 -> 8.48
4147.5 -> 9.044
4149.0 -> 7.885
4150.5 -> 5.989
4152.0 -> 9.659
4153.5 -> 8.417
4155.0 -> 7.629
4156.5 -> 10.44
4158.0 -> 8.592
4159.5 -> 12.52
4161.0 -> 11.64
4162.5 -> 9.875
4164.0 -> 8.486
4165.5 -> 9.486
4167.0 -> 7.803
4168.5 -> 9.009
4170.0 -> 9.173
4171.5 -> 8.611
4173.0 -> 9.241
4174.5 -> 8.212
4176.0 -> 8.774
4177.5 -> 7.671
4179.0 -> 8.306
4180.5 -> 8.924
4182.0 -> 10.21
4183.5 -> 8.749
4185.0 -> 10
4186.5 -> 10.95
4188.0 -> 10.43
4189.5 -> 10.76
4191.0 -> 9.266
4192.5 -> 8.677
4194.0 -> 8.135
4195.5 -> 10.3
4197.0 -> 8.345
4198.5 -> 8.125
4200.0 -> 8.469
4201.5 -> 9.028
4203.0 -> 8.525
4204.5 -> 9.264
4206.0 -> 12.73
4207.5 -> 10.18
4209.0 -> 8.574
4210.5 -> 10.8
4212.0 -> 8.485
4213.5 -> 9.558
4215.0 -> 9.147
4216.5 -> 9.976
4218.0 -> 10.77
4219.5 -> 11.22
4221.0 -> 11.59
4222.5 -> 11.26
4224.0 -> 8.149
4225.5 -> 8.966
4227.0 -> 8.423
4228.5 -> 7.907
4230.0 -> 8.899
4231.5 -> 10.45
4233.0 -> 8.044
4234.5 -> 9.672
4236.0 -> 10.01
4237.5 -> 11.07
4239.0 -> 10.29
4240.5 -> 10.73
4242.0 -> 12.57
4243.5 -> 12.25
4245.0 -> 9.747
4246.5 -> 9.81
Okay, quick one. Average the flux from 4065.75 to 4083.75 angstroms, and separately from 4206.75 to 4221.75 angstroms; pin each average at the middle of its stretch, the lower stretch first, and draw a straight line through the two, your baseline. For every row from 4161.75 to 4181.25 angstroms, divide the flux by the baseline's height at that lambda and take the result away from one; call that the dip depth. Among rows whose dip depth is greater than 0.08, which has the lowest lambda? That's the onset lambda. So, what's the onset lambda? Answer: 4164.0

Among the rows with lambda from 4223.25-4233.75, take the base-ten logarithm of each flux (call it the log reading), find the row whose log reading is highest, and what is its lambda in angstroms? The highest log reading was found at 4231.5 angstroms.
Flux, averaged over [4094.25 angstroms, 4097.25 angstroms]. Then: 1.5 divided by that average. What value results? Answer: 0.183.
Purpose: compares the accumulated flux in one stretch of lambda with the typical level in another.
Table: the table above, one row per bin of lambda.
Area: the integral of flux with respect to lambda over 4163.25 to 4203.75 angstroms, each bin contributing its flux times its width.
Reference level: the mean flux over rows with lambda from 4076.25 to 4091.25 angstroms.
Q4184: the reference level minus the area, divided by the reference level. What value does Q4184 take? -39.0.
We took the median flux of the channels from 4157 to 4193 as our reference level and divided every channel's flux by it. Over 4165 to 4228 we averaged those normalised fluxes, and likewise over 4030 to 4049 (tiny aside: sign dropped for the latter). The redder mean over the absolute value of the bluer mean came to 1.03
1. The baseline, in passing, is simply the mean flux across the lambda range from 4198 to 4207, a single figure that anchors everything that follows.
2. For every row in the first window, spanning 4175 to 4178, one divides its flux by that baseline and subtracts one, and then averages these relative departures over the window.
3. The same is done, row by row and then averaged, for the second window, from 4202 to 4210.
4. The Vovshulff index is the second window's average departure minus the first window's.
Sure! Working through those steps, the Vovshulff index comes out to 0.17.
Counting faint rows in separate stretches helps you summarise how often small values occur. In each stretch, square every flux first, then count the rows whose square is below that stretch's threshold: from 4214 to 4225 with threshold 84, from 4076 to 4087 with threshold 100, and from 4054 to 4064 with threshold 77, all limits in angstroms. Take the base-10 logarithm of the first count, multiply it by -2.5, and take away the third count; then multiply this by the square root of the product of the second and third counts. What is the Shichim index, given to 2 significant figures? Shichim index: -17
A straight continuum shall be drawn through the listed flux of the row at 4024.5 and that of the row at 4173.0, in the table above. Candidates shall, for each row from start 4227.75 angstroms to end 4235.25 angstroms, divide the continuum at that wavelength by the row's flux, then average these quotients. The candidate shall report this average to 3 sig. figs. 1.05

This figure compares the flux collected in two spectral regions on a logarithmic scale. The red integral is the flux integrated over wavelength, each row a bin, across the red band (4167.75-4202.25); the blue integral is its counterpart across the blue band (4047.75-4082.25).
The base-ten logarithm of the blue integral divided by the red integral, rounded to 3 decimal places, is 0.006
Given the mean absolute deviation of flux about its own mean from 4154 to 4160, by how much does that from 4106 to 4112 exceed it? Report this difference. -1.15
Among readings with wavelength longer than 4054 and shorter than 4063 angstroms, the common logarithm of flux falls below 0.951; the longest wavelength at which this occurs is 4062.0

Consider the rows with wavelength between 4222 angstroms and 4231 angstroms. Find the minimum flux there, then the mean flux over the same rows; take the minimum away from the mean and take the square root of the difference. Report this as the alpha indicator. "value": 1.0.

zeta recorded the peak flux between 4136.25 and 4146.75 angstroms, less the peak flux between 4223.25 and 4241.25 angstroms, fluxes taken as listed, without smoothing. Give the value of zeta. -1.4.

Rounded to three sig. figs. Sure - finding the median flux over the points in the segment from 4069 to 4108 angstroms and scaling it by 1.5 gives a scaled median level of 13.4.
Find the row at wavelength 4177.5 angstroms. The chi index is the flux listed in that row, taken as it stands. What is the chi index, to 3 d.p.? 7.671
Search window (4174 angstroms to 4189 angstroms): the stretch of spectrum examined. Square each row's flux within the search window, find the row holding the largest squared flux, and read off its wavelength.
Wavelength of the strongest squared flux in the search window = 4186.5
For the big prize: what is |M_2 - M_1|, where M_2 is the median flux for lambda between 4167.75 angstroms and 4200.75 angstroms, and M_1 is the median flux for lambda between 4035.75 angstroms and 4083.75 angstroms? 0.0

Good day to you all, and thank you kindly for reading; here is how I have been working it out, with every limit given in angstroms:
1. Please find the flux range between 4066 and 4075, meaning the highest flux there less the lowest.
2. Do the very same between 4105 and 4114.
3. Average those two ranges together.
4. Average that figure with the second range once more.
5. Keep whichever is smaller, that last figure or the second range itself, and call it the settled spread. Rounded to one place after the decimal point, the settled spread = 1.7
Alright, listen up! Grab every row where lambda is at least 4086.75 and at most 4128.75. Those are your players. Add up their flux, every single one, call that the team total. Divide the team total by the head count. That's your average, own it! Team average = 9.1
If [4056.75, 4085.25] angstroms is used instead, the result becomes 9.2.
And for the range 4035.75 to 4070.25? 9.2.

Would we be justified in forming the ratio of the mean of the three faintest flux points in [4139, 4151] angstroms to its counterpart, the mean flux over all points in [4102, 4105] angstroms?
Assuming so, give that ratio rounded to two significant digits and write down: 0.80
